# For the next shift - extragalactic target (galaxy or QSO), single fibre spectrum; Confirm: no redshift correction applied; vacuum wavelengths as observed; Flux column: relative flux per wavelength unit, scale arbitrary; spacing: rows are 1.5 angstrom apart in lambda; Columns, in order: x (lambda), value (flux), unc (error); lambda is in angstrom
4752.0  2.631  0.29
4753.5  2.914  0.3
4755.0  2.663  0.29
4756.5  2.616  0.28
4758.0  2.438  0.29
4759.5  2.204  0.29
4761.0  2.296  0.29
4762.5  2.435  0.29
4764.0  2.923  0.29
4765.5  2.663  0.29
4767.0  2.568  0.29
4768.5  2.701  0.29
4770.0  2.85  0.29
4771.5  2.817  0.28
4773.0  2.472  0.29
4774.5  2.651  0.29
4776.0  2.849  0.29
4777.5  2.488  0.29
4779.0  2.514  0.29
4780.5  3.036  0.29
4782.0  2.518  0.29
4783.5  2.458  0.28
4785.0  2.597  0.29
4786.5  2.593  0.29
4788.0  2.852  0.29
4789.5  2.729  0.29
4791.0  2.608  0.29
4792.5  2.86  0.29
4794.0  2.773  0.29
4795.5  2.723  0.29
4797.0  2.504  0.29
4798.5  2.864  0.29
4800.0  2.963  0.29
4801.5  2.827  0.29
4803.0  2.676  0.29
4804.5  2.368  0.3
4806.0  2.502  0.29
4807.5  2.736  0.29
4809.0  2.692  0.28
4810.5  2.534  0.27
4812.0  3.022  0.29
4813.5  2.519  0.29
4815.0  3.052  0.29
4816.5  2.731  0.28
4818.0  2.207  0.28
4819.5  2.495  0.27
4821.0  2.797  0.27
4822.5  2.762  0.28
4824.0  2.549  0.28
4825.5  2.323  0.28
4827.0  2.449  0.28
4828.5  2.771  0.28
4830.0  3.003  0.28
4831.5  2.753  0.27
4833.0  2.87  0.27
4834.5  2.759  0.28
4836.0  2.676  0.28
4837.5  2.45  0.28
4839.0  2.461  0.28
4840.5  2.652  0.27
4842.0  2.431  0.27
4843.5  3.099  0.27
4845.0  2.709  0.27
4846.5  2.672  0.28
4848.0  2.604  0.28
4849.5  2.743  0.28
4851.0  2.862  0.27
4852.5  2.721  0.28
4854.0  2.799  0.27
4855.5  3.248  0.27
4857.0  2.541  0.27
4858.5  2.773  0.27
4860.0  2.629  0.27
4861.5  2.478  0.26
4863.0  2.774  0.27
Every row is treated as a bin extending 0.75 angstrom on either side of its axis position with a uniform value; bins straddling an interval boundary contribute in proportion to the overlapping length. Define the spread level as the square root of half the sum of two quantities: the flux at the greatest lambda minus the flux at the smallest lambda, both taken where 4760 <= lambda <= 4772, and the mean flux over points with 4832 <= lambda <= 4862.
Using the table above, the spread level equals 1.27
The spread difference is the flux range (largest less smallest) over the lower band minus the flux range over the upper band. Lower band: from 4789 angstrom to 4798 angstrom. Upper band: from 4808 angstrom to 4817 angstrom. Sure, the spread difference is -0.2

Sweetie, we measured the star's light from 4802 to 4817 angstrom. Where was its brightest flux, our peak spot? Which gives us 4815.0 angstrom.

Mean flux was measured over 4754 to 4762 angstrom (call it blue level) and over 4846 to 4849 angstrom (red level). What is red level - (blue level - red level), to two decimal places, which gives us 2.83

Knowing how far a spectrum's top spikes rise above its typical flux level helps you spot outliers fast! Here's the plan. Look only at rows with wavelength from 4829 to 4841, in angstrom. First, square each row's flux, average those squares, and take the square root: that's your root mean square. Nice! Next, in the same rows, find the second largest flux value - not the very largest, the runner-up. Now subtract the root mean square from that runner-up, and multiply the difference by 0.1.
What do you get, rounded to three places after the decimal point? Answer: 0.016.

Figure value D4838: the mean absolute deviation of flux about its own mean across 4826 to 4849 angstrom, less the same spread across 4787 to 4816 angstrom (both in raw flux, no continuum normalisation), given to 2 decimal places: 0.00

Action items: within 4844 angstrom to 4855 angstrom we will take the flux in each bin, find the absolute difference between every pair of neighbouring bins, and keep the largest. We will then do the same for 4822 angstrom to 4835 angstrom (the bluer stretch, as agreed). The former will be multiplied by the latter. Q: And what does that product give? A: 0.045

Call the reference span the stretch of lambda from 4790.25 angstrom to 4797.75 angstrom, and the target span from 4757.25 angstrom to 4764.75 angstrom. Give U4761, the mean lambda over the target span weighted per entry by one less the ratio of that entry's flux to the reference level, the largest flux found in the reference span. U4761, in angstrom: 4760.1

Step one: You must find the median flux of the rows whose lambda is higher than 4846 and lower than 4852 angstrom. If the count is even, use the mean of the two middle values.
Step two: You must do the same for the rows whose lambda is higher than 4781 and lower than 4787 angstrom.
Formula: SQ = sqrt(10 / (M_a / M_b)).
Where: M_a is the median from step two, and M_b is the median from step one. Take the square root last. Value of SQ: 3.25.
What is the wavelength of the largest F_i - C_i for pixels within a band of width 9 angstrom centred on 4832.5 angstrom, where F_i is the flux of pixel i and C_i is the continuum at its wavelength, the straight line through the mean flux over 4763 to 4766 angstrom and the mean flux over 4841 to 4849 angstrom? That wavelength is 4830.0 angstrom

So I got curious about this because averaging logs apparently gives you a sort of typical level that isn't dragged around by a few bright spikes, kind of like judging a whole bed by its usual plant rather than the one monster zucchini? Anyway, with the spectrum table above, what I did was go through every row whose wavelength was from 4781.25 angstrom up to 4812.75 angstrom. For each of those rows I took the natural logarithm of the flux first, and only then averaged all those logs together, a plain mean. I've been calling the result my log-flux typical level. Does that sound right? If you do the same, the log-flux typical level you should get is 0.99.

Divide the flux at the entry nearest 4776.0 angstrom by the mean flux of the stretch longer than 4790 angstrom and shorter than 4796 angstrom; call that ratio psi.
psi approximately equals 1.04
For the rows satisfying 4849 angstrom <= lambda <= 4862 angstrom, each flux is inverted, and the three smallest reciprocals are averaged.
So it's 0.338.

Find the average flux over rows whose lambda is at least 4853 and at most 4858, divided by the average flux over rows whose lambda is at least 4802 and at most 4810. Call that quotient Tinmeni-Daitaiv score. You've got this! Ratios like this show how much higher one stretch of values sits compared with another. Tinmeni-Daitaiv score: 1.10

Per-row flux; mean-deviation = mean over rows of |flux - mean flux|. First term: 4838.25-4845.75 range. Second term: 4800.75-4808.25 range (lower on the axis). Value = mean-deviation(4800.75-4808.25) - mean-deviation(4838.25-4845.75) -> -0.037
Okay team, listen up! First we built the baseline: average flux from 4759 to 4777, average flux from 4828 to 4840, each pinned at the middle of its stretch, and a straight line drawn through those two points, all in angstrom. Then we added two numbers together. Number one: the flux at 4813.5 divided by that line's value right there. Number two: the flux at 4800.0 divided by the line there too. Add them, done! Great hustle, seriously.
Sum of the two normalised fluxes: 2.05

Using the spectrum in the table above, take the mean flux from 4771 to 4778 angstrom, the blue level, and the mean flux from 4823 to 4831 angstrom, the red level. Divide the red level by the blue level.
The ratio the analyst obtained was 0.99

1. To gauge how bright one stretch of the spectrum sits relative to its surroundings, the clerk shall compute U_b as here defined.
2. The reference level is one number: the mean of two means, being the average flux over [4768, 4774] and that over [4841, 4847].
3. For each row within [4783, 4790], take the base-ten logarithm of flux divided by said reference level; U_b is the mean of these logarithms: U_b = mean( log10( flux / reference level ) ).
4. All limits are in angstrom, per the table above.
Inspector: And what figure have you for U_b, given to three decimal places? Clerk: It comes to -0.012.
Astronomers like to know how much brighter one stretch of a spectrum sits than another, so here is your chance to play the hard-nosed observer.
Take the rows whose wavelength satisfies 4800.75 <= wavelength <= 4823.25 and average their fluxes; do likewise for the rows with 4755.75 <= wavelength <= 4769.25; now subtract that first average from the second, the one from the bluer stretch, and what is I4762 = -0.12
